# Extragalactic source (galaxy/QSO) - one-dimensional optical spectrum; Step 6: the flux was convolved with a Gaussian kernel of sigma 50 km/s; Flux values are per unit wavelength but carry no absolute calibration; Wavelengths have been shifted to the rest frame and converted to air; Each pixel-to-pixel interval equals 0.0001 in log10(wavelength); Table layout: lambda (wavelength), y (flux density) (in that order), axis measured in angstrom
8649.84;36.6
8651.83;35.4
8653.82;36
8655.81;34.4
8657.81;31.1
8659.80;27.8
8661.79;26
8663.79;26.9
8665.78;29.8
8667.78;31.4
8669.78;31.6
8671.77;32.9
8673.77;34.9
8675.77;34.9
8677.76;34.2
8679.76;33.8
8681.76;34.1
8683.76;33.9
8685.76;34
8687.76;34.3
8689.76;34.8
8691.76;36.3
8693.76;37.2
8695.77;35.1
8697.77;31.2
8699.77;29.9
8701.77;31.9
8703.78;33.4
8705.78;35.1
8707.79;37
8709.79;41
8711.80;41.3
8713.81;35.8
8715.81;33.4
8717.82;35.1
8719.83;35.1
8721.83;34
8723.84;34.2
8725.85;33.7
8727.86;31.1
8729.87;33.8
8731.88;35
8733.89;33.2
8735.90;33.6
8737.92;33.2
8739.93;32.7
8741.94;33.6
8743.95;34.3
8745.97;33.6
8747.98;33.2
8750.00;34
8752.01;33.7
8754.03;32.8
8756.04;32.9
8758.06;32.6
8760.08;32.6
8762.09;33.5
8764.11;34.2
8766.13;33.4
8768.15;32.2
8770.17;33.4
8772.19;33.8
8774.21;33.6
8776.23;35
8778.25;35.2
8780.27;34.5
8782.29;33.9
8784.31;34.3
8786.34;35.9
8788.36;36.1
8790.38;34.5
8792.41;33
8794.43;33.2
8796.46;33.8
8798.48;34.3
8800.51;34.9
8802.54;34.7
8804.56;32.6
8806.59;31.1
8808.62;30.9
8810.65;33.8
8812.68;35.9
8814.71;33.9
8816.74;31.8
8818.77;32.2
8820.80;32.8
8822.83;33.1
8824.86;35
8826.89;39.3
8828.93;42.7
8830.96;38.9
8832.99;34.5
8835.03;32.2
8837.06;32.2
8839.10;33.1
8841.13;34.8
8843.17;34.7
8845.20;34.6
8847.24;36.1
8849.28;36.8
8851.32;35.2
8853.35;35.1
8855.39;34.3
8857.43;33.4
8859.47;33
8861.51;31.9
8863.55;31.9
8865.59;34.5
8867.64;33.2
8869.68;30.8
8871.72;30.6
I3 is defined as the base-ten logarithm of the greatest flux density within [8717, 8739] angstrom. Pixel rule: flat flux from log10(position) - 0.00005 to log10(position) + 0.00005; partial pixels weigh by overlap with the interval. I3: 1.55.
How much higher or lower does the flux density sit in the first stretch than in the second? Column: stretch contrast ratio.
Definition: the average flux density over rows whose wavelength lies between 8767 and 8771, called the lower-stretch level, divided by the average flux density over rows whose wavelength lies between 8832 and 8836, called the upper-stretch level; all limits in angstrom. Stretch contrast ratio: 0.984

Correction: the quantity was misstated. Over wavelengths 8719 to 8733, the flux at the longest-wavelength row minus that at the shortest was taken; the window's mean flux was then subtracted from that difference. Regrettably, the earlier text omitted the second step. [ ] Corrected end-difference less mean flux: -33.9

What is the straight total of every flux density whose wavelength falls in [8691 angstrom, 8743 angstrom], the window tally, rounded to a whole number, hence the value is 897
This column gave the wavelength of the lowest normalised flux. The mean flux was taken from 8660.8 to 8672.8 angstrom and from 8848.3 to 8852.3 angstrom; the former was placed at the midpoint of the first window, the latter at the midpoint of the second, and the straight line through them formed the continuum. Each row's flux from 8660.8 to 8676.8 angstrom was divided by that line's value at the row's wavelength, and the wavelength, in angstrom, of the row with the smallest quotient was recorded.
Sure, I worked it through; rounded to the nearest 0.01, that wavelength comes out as 8661.79 angstrom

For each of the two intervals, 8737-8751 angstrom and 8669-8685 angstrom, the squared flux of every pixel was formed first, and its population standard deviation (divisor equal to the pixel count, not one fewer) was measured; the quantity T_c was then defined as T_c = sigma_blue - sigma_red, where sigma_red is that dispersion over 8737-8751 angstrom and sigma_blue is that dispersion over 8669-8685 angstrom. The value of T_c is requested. 35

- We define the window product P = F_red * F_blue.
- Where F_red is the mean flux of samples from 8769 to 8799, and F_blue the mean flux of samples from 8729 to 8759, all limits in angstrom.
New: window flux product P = 1148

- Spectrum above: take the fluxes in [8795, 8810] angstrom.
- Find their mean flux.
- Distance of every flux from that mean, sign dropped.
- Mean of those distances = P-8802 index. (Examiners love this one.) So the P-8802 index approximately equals 1.4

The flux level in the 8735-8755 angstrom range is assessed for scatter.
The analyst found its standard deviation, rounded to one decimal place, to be 0.5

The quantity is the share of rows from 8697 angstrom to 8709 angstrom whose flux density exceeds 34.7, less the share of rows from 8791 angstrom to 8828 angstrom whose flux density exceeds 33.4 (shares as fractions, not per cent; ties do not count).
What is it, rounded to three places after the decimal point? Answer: -0.167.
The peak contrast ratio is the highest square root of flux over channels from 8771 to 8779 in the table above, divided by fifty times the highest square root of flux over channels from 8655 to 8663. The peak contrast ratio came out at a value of 0.0202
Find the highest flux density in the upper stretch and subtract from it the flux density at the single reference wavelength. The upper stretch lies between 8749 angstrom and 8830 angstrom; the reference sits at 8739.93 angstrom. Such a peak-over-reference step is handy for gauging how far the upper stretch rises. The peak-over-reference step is 10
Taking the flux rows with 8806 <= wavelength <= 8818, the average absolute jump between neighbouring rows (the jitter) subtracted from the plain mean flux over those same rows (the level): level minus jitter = 31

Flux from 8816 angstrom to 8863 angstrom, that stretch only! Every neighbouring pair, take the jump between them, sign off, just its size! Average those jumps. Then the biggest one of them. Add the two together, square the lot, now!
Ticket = 34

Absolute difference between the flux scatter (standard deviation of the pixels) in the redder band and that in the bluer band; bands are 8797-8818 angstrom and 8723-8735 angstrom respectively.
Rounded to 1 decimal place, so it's 0.4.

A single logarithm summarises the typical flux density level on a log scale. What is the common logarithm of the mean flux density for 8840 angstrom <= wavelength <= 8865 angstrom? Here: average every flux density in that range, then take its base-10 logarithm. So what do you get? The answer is 1.54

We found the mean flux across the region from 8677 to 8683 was 34.0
